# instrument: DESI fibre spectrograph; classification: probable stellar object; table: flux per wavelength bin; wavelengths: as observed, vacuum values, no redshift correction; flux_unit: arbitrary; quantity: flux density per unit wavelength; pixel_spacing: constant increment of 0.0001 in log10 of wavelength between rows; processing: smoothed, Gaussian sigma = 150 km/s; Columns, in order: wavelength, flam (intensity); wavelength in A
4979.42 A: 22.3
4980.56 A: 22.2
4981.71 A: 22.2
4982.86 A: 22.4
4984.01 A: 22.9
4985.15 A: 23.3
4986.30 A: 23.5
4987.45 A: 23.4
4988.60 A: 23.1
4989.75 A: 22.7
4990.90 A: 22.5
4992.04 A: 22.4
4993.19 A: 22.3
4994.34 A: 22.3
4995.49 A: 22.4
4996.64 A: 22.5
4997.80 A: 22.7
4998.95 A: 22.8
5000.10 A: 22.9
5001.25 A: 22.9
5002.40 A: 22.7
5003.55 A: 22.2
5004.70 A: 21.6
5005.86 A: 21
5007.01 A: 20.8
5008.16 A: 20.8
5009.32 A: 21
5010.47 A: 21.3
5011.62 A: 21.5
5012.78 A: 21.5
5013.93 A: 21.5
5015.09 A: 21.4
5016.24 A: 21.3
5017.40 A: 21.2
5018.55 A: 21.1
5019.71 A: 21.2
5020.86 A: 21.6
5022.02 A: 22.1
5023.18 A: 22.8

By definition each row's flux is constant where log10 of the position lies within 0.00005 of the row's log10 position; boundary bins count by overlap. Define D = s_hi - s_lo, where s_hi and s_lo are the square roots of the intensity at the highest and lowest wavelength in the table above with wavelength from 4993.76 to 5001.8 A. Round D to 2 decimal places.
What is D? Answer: 0.06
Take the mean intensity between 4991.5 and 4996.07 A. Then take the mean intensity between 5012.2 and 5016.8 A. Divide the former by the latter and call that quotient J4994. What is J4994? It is 1.04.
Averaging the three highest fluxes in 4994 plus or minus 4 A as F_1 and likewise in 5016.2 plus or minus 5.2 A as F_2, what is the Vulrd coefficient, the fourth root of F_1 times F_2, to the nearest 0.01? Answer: 4.70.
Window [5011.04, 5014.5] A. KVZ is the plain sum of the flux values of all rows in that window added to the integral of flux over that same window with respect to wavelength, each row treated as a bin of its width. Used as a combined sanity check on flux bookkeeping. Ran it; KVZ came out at 139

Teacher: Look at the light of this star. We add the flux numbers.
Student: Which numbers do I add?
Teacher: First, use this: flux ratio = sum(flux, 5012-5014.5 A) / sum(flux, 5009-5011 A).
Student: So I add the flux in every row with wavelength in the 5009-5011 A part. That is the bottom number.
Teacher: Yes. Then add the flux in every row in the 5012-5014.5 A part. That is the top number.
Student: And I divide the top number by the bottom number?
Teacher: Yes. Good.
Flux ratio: 1.02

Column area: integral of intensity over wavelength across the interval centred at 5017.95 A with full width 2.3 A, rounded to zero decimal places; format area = 49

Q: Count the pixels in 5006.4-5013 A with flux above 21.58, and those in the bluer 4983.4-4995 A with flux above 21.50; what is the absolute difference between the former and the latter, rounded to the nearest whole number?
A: 10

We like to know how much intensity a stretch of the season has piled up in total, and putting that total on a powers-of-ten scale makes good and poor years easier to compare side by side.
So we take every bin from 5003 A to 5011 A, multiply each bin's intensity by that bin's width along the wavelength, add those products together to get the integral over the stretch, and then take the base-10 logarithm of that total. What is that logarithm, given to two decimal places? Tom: 2.23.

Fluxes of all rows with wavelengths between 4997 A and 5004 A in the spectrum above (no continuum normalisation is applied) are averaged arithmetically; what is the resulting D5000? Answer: 22.7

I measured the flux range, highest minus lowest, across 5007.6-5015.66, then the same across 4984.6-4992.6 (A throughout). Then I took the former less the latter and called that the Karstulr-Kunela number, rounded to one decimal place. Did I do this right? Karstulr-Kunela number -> -0.4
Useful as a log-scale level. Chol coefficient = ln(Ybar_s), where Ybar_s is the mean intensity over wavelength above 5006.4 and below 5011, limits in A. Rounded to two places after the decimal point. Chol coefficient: 3.04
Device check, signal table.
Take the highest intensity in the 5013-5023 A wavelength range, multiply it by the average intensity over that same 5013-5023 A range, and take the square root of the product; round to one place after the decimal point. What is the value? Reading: 21.8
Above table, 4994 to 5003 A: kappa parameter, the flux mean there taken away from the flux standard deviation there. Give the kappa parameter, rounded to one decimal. -22.4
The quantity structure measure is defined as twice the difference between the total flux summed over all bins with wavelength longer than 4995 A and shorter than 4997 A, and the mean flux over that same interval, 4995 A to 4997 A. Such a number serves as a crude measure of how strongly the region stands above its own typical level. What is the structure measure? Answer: 44.9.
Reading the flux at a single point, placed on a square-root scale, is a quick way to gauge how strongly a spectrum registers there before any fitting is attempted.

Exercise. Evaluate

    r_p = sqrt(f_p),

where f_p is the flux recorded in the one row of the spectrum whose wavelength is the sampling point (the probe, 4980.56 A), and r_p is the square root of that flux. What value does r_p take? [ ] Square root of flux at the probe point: 4.71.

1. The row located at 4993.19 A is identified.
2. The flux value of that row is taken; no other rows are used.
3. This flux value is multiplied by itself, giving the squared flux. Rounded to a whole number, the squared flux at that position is 497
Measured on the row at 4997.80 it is 515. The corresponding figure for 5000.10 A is 524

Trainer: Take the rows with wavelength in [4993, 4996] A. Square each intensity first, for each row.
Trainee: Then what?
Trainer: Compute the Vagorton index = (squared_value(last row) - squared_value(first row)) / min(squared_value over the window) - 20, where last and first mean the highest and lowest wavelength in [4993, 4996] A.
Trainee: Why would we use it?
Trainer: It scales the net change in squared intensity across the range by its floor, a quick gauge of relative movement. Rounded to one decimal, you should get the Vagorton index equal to -20.0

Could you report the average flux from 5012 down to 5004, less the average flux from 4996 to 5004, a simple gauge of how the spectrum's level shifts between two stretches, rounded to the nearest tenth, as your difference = -1.5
